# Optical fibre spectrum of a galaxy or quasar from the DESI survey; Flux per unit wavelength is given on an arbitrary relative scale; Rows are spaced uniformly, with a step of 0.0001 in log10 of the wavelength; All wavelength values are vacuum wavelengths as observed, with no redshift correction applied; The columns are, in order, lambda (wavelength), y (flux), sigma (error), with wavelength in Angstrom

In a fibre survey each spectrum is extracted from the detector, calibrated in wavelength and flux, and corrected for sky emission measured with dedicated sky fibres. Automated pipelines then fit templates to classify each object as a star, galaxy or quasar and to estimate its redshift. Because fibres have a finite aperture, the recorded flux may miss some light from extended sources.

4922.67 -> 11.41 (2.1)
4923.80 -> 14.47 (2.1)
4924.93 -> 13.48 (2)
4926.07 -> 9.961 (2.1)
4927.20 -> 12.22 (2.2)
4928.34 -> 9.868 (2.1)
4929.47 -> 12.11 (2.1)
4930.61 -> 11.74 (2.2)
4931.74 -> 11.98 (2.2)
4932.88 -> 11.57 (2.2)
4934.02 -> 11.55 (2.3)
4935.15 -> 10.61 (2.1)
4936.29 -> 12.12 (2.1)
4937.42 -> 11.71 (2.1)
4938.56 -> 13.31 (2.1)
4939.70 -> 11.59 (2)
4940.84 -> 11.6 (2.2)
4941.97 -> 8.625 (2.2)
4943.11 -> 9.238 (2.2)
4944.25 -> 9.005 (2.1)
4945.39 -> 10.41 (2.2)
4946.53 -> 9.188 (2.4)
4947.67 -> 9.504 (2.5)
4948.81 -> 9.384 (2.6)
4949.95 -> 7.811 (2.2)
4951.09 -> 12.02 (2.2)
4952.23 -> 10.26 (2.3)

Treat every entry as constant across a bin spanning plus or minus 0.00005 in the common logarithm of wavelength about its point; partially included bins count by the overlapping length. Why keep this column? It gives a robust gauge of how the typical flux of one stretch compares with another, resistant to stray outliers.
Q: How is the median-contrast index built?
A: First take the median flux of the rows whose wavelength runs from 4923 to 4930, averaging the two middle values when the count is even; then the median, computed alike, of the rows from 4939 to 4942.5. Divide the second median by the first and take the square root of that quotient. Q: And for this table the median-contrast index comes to 0.98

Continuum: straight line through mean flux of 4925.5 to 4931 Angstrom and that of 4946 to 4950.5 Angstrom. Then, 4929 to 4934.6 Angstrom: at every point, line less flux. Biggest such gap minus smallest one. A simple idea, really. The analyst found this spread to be 0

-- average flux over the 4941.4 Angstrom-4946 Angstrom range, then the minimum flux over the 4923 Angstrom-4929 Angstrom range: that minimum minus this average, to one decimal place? 0.5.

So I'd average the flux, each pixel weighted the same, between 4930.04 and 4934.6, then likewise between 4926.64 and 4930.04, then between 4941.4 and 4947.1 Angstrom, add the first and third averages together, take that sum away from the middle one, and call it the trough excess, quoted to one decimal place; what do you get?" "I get -9.6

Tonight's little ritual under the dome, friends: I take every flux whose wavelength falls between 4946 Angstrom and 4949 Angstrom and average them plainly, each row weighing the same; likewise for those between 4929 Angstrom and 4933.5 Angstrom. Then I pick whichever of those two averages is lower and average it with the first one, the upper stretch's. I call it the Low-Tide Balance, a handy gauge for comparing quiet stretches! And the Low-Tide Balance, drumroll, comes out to 9.4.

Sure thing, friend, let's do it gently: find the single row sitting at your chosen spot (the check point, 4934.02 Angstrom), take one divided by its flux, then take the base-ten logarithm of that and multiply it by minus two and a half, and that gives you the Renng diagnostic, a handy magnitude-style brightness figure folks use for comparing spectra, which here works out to 2.66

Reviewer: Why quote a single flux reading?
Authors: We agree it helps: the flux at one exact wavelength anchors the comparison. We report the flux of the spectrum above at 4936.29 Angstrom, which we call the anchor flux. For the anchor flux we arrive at 12.12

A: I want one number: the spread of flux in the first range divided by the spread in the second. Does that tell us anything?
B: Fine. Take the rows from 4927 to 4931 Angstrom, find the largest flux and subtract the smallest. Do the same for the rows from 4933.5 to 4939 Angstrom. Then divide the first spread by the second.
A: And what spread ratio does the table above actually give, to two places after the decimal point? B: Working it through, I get 0.87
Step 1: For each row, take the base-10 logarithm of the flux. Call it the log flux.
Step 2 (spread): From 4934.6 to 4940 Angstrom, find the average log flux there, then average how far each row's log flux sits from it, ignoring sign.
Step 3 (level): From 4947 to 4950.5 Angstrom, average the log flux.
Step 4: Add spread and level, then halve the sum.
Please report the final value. 0.486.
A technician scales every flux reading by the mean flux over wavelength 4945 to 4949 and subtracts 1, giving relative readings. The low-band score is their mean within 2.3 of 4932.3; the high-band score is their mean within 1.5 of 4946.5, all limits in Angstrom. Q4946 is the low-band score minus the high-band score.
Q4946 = 0.21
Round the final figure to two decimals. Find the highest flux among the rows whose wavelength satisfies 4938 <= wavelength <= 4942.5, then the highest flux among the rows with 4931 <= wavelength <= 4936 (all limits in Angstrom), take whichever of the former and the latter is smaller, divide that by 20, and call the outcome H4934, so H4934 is 0.60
